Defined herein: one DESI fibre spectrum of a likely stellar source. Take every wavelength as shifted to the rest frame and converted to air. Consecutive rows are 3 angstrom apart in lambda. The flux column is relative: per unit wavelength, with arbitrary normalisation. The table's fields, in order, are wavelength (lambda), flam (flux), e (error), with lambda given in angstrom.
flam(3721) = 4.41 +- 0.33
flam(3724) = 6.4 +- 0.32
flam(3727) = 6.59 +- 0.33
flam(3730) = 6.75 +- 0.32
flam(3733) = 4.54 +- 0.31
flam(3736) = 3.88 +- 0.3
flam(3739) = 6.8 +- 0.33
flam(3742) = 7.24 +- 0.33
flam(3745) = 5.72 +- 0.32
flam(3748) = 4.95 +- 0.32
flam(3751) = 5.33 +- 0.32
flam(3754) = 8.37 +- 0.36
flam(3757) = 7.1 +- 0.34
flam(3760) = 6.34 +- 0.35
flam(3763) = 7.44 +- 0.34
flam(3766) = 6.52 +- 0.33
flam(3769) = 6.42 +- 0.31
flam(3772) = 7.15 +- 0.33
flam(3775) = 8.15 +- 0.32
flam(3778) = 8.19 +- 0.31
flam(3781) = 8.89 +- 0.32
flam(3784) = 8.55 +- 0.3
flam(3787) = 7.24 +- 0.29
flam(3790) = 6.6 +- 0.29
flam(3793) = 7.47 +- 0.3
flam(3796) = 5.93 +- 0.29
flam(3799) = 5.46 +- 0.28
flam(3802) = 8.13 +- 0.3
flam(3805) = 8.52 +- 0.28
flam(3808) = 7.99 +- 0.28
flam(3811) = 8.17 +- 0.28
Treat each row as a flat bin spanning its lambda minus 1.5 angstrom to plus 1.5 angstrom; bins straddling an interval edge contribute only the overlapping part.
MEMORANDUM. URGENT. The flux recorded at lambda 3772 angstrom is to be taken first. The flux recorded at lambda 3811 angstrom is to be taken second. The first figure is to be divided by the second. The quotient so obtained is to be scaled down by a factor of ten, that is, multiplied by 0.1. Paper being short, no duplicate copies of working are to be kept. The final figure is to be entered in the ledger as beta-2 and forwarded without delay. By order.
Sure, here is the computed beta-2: 0.088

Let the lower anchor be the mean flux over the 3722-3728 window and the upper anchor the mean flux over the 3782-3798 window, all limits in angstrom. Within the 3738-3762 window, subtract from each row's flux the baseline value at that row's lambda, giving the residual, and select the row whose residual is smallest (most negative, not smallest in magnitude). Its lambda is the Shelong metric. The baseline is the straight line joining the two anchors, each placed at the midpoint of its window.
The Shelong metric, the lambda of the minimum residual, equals 3748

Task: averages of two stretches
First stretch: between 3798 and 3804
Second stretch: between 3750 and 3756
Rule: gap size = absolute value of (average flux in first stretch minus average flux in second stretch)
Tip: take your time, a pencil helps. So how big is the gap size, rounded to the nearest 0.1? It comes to 0.1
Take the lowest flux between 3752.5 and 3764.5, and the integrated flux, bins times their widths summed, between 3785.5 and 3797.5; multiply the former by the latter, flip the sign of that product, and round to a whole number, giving -518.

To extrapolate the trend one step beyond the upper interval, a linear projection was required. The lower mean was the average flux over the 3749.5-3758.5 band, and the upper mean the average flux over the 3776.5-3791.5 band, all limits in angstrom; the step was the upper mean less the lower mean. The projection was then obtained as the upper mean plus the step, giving 8.9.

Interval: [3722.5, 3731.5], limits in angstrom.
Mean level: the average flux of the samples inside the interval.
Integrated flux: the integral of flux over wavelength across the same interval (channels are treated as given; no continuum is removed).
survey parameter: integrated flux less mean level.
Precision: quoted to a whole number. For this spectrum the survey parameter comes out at 53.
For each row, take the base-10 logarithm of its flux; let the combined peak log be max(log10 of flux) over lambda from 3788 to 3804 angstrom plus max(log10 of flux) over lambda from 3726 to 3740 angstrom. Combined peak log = 1.74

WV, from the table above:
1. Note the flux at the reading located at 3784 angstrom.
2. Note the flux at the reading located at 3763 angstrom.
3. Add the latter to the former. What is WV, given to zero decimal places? 16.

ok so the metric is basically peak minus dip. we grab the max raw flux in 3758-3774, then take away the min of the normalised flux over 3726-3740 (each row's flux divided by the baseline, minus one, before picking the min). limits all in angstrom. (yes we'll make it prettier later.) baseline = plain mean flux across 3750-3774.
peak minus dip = 7.9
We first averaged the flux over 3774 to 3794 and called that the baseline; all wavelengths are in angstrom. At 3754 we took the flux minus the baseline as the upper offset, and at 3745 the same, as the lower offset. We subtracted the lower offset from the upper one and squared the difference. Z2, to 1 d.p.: 7.0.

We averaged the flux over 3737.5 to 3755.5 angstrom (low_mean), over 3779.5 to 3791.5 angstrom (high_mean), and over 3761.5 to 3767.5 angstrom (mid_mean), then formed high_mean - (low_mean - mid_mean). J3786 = 8.40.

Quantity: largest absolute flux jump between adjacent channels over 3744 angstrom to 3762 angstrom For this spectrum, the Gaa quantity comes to 3.0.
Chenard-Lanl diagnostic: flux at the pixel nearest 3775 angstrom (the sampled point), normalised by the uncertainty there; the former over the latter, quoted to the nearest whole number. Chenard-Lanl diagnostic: 25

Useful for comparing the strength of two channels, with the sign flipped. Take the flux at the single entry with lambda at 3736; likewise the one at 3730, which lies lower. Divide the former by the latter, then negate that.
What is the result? -0.57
